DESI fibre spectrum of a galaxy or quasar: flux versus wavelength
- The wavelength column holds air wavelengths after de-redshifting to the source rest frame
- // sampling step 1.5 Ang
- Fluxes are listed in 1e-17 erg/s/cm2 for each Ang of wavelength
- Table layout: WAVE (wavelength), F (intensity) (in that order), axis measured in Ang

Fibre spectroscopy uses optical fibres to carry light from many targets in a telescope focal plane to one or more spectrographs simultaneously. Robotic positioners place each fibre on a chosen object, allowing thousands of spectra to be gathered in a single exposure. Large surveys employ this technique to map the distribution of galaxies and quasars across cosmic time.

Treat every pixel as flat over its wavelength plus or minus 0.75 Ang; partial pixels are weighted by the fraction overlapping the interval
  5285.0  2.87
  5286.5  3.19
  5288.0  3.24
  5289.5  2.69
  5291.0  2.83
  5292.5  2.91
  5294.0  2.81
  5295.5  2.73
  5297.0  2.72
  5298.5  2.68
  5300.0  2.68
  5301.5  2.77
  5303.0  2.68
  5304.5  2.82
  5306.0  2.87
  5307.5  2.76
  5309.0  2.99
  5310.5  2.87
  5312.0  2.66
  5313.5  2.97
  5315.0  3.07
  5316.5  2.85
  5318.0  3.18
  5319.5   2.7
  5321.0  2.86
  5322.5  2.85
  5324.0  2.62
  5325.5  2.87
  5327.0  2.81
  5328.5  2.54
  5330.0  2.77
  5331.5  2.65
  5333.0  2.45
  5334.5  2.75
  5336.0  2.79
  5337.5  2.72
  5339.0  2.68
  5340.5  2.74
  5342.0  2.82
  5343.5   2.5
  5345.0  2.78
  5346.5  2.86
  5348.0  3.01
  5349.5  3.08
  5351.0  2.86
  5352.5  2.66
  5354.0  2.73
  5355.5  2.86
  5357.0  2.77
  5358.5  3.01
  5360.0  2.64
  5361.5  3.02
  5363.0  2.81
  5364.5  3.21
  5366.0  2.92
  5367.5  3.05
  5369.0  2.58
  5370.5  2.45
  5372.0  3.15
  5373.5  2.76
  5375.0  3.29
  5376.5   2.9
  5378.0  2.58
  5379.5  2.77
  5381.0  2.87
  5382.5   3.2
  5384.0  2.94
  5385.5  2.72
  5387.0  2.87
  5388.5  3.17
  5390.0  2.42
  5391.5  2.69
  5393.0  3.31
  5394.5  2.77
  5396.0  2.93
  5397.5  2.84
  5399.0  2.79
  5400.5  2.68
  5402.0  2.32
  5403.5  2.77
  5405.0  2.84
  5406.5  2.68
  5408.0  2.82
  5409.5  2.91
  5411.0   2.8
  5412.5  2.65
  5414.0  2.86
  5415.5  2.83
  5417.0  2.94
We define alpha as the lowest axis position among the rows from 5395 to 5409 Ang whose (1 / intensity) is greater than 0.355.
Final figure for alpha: 5399.0 Ang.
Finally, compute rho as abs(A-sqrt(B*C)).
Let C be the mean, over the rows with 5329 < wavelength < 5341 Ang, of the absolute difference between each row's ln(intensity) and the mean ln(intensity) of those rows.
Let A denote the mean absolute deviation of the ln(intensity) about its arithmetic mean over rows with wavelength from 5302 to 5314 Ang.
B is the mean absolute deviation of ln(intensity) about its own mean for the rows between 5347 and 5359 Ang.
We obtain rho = 0.000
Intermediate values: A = 0.0345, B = 0.042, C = 0.03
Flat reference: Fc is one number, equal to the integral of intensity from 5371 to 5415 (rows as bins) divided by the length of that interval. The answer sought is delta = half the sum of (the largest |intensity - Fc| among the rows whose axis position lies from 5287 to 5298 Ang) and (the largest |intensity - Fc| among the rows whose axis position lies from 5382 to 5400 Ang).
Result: 0.44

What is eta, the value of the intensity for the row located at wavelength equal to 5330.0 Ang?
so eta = 2.77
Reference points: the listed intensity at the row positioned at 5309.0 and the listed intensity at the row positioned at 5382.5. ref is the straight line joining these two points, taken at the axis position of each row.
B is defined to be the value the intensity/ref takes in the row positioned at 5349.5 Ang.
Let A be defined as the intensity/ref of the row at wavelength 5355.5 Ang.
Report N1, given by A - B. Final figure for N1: -0.076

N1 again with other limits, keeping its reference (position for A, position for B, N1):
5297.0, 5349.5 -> -0.071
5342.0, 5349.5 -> -0.077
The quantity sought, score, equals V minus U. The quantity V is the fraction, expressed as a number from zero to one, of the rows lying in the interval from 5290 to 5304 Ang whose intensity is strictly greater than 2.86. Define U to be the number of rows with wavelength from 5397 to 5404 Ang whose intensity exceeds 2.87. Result 0.1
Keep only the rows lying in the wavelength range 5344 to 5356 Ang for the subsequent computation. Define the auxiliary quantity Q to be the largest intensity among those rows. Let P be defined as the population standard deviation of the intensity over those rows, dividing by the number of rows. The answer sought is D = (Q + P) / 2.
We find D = 1.60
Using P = 0.13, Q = 3.08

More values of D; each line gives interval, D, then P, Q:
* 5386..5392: 1.72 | 0.27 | 3.17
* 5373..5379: 1.78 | 0.26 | 3.29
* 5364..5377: 1.78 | 0.27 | 3.29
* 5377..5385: 1.70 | 0.20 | 3.2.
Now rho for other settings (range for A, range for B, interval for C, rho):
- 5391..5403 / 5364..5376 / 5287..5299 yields 0.002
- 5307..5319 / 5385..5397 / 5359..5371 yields 0.029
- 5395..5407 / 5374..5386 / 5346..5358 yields 0.003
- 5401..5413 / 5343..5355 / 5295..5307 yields 0.017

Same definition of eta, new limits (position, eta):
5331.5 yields 2.65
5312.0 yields 2.66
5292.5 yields 2.91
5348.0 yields 3.01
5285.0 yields 2.87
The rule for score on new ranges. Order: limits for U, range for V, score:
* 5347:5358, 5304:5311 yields -1.4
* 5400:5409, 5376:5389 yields 0.7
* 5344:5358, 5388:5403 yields -1.7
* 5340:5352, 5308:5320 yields -1.4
